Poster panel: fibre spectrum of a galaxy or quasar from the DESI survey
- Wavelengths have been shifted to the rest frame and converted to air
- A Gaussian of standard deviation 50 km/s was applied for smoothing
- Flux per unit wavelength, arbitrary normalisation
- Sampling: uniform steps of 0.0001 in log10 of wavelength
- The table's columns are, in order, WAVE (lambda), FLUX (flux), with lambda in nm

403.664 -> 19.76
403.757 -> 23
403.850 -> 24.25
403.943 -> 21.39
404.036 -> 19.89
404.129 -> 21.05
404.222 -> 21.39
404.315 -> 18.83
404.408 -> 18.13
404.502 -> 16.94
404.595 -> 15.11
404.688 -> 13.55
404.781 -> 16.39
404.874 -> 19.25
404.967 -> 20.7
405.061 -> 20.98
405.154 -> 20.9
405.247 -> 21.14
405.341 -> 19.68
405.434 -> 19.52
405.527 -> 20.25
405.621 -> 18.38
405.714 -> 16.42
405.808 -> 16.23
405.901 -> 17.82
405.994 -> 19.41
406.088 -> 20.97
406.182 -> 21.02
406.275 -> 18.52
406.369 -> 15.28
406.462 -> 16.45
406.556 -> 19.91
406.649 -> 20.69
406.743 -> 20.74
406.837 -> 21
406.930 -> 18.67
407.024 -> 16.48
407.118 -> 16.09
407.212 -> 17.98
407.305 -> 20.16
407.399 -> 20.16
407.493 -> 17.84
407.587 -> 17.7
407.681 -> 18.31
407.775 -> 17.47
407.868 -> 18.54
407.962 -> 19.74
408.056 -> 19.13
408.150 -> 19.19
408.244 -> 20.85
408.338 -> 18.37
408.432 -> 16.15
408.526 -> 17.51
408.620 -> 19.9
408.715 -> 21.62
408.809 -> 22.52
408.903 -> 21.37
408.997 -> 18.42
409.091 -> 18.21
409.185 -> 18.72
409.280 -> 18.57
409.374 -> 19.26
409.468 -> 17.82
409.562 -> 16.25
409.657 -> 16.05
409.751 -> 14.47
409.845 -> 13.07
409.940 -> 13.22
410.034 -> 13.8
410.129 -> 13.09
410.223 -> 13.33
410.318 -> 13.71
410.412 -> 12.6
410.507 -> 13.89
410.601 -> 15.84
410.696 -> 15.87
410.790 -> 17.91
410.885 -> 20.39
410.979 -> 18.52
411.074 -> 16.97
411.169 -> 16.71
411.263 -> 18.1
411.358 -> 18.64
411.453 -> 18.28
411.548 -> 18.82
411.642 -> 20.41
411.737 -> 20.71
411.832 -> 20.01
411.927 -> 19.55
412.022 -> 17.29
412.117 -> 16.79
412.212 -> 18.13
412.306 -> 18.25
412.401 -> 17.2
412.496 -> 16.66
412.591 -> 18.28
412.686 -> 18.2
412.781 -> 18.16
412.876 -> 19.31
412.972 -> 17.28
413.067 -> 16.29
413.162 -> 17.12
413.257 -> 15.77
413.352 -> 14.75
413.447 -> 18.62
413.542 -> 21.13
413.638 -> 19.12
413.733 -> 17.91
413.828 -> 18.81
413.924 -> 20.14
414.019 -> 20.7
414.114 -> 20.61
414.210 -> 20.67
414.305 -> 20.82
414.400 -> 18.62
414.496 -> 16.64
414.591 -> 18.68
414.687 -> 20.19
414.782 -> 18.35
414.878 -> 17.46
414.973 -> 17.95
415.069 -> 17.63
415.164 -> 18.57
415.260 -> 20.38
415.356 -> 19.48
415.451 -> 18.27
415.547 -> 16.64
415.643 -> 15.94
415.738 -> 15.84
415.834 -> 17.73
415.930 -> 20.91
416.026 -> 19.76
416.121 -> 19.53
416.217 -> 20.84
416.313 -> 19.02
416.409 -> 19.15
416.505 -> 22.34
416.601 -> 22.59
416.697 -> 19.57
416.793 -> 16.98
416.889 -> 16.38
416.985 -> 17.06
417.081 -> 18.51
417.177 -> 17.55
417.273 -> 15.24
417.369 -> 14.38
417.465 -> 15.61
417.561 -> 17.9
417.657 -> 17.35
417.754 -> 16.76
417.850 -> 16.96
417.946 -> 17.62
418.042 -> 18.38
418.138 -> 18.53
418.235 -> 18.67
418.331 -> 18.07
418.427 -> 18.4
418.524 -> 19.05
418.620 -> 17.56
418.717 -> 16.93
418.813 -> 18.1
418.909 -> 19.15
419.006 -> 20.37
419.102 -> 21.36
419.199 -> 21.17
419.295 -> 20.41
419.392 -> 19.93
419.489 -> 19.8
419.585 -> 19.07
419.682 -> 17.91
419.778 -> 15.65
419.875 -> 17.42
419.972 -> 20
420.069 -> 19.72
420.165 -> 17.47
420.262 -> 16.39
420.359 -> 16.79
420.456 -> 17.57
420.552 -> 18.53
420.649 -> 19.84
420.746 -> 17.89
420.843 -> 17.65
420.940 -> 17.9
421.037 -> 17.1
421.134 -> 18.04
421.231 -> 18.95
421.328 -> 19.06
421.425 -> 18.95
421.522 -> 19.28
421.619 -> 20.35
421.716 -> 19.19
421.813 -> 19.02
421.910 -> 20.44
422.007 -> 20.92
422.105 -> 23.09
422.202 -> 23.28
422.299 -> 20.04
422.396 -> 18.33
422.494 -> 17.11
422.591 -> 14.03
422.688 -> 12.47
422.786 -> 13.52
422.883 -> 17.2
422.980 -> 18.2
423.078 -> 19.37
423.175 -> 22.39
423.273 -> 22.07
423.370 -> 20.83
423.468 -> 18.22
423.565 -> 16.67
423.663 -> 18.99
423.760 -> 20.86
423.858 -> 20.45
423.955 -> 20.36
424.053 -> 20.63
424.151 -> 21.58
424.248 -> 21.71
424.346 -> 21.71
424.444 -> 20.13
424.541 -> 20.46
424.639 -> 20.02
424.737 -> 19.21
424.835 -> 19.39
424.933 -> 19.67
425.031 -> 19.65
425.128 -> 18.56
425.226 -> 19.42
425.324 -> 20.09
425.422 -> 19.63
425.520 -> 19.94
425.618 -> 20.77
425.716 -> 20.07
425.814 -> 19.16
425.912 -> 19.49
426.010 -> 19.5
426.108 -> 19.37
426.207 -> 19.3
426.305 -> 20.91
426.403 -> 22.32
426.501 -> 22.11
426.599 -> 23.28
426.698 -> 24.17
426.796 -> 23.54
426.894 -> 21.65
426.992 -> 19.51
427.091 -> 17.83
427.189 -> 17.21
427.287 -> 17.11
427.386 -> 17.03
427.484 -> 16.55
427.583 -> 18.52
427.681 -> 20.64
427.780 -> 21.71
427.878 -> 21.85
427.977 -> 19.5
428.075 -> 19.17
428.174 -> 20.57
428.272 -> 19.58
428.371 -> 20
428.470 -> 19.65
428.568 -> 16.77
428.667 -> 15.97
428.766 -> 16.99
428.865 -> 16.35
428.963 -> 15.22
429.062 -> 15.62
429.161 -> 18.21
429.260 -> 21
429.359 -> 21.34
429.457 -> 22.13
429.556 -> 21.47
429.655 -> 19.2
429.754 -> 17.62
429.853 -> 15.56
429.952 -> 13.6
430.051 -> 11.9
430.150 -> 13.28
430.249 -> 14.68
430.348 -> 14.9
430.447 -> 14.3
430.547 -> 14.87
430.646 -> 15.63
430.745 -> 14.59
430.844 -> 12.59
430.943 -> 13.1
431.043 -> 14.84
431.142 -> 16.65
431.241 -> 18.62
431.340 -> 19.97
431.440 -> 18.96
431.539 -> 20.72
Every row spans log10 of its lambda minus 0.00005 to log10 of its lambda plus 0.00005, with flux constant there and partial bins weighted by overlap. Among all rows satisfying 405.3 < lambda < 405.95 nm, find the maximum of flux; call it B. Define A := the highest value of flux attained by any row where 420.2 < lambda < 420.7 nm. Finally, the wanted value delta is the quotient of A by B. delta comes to 0.98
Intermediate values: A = 19.84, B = 20.25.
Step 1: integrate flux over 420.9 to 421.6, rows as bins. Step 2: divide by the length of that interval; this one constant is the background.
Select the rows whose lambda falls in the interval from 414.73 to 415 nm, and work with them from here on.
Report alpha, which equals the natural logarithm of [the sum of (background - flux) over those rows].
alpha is 0.6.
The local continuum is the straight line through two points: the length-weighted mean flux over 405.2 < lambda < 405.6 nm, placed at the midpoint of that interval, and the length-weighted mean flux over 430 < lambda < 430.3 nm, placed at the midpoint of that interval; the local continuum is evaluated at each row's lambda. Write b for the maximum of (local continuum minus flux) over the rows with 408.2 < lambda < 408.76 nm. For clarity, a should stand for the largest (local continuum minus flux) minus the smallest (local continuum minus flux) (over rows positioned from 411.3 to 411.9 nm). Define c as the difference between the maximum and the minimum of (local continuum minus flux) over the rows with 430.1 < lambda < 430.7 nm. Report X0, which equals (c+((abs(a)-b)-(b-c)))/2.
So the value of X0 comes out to 1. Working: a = 2.5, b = 3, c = 2.5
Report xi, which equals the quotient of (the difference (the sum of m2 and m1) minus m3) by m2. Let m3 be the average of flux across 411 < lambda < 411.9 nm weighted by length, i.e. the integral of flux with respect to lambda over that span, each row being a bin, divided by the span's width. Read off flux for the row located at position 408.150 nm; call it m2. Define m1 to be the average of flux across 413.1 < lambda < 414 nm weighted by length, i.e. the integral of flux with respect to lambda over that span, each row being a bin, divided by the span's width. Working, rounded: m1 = 18.2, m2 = 19.19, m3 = 18.7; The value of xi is 0.97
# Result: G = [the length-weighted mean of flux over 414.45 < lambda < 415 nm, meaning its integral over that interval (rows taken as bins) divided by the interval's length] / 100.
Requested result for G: 0.182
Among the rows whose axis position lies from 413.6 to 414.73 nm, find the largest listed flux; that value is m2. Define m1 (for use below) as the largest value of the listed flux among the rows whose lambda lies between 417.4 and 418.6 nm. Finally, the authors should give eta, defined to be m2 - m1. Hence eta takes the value 1.8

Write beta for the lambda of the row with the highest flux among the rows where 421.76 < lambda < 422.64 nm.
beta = 422.202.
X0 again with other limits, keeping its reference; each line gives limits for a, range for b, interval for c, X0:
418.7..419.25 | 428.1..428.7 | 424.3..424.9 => 7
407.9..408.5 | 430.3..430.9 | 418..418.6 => 3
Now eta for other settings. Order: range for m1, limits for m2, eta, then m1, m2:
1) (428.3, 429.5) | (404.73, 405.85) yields -1.0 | 22.13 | 21.14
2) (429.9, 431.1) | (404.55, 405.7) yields 5.5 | 15.63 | 21.14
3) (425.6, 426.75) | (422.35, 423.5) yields -1.8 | 24.17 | 22.39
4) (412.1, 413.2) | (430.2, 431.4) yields 0.7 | 19.31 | 19.97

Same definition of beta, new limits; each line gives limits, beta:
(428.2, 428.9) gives 428.371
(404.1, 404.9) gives 404.222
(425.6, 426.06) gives 425.618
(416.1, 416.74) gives 416.601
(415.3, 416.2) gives 415.930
